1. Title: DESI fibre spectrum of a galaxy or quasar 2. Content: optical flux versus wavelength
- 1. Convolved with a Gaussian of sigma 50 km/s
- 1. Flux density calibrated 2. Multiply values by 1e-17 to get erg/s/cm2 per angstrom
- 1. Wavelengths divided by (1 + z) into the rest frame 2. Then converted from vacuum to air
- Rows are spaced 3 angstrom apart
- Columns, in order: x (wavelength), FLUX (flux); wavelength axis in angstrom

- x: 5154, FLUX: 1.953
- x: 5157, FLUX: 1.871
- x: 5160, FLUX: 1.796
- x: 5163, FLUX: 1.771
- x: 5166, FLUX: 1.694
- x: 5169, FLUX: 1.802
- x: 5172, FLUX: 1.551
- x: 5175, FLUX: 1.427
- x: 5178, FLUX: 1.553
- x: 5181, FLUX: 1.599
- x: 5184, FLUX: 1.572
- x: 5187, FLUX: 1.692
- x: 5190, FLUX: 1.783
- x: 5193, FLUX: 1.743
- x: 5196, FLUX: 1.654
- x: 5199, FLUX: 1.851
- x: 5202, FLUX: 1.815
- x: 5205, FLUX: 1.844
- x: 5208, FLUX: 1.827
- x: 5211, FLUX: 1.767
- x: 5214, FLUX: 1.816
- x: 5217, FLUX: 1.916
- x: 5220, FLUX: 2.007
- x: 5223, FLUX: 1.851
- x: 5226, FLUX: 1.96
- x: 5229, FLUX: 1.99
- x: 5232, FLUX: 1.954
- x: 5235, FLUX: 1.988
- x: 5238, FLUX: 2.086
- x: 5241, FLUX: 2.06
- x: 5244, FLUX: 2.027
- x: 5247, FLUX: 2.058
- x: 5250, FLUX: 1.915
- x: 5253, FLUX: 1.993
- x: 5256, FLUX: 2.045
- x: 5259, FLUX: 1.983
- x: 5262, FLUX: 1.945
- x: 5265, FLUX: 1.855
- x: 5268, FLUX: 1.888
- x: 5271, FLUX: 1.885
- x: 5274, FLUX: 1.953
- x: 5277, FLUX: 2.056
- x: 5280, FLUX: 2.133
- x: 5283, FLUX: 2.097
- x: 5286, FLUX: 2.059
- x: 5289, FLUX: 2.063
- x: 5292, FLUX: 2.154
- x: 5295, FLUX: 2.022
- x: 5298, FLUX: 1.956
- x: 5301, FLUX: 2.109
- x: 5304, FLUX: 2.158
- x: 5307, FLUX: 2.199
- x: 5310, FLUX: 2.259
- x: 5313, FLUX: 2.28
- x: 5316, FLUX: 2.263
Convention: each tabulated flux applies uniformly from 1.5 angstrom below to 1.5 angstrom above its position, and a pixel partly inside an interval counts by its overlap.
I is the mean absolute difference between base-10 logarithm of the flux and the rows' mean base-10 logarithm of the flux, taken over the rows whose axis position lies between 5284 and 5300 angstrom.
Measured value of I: 0.0105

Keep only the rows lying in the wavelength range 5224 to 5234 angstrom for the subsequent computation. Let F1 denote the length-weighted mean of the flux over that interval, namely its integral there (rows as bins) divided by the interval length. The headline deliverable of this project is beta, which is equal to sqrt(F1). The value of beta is 1.40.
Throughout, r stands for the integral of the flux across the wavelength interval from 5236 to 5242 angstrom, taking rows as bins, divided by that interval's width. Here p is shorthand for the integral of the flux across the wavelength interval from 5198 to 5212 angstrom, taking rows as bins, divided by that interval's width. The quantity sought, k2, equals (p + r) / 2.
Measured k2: 1.94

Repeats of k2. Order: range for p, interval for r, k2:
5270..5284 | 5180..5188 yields 1.82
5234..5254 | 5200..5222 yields 1.94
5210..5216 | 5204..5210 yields 1.82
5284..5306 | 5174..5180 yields 1.79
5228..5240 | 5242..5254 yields 2.00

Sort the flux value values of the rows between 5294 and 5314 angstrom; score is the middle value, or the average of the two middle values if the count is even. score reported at 2.16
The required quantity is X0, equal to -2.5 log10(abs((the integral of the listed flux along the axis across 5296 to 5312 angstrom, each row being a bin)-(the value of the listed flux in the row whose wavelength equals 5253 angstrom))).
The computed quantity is -3.77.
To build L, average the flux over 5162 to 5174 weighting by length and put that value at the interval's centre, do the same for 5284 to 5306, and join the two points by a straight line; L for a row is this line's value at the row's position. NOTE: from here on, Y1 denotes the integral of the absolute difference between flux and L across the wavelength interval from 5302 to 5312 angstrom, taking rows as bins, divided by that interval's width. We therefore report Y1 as 0.090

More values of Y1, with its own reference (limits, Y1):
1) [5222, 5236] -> 0.077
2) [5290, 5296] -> 0.066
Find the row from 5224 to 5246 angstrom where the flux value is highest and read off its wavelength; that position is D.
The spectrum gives 5238 angstrom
